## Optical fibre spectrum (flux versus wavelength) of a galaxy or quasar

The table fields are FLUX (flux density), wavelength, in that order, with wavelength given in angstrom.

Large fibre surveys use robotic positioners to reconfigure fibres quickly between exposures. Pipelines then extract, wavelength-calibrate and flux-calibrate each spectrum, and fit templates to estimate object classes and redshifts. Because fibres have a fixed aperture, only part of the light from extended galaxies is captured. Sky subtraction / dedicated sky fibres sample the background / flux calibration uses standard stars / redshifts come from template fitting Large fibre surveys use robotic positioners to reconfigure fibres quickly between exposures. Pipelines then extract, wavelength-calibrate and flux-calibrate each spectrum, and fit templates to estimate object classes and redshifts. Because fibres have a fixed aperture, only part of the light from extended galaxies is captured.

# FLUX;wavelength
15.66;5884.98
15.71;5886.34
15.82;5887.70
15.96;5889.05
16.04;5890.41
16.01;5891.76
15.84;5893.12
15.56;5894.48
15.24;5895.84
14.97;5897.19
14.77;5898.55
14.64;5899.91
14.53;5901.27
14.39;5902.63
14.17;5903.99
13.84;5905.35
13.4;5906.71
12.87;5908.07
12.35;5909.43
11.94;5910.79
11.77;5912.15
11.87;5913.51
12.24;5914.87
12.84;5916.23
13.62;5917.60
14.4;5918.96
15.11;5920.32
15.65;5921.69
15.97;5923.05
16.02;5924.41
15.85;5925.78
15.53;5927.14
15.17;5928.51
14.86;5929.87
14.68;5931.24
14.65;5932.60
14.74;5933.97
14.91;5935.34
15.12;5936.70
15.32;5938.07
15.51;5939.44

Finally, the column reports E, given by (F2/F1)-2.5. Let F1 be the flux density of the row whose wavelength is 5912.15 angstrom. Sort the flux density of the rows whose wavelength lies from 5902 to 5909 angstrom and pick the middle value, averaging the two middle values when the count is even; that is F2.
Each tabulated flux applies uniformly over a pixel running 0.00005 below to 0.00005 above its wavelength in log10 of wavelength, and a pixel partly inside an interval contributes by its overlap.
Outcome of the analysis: -1.32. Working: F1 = 11.77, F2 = 13.8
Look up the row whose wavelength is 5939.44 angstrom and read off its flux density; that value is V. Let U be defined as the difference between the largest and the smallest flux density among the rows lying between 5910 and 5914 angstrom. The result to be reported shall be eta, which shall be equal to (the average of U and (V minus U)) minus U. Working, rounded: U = 0.2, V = 15.51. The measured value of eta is 8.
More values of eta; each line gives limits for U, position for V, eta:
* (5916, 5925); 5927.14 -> 5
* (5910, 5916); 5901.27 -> 7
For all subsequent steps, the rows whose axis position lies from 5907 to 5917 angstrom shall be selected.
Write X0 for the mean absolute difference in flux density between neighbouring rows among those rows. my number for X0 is 0.36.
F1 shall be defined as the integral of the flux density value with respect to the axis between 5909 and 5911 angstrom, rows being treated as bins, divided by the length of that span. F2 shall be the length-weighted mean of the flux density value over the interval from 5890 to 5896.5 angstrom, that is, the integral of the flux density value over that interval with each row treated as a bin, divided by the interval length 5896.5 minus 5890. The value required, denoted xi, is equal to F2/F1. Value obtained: 1.29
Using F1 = 12.2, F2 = 15.7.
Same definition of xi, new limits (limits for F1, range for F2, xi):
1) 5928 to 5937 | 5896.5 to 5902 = 0.99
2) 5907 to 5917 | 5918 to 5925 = 1.25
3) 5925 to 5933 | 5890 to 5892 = 1.06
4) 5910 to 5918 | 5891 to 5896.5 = 1.27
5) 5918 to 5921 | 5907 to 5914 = 0.83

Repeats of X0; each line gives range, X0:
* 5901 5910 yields 0.36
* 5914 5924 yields 0.62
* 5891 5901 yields 0.23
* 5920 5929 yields 0.29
